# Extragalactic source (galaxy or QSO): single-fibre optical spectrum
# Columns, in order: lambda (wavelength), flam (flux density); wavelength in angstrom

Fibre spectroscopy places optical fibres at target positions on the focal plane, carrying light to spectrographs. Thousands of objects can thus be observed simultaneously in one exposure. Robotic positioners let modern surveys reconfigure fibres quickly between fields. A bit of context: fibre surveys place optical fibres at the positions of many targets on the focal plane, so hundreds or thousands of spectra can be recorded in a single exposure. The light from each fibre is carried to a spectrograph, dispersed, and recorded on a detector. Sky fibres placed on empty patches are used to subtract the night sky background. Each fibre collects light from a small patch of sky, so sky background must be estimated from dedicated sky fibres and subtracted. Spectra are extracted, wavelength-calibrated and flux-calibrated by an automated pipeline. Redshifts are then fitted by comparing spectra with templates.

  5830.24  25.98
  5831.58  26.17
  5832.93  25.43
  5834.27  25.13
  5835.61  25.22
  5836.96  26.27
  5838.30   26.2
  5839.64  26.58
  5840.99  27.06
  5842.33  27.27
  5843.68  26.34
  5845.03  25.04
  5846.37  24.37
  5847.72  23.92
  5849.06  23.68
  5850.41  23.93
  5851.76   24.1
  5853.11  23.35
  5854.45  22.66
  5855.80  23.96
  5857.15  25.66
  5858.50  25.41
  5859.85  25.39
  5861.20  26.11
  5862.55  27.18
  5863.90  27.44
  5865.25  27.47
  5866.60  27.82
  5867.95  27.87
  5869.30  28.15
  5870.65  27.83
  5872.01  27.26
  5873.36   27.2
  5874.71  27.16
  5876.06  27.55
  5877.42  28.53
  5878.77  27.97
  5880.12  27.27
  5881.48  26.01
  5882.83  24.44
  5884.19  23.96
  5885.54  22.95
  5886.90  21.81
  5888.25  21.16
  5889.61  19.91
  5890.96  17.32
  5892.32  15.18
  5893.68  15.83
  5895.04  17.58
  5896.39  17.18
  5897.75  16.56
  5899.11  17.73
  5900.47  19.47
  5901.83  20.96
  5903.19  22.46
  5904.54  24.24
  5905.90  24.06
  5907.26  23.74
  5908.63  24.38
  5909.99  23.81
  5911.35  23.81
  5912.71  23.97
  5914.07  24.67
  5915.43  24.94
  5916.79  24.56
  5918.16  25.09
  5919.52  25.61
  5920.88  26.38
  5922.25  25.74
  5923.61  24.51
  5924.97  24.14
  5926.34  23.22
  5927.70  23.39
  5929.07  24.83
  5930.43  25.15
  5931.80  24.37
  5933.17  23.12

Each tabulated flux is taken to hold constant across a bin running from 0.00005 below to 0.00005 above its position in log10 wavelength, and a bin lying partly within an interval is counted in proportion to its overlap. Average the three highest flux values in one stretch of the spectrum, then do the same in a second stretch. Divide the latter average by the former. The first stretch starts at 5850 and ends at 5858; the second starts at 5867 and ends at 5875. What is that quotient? 1.14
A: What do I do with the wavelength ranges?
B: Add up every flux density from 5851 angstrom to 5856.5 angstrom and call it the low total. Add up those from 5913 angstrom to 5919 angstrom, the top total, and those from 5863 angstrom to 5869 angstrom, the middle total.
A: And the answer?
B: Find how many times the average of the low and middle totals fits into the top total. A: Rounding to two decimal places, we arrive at 0.97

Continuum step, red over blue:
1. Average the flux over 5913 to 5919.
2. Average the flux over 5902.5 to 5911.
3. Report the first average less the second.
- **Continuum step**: 1.0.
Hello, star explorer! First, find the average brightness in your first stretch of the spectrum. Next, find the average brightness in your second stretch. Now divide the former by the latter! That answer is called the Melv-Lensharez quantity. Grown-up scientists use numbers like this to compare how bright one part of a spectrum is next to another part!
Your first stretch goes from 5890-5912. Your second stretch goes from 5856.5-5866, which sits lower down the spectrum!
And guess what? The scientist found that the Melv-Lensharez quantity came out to 0.77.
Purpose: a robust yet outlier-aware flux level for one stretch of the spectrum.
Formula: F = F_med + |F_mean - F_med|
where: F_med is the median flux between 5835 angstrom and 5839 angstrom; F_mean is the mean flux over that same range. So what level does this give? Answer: 26.5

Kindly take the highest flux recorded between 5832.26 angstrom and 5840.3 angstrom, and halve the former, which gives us 13.29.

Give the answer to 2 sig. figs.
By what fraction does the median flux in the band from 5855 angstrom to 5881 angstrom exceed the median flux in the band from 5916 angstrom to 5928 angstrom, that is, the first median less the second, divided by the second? 0.11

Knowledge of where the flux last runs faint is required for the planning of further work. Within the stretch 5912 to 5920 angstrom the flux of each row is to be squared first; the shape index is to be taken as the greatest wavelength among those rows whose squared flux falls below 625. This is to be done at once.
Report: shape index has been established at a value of 5916.79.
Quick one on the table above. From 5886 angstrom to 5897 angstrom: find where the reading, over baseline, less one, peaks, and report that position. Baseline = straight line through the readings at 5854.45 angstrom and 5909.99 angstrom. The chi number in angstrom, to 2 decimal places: 5886.90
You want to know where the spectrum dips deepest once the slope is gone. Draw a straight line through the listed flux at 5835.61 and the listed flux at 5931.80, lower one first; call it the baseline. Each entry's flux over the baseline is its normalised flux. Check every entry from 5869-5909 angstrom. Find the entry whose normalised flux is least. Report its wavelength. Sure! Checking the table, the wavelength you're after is 5892.32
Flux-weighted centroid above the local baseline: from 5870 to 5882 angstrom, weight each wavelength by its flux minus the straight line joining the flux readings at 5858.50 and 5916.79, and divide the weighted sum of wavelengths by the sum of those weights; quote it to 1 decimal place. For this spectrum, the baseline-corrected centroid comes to 5875.9 angstrom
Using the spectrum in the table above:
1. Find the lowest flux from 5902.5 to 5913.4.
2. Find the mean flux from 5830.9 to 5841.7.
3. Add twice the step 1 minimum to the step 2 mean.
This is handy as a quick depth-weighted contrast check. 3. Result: 70.9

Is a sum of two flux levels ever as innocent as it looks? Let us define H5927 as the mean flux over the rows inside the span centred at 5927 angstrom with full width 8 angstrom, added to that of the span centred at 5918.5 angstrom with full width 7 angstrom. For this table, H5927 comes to 49.5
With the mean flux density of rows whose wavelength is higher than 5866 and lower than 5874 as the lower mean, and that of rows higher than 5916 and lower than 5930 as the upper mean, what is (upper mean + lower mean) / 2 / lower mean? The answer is 0.95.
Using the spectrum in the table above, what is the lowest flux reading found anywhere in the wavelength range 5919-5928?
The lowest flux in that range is 23.22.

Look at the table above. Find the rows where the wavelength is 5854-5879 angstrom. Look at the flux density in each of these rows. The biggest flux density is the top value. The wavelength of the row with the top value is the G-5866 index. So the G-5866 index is 5877.42 angstrom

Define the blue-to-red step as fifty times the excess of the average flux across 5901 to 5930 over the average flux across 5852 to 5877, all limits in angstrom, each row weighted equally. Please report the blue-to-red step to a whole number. -110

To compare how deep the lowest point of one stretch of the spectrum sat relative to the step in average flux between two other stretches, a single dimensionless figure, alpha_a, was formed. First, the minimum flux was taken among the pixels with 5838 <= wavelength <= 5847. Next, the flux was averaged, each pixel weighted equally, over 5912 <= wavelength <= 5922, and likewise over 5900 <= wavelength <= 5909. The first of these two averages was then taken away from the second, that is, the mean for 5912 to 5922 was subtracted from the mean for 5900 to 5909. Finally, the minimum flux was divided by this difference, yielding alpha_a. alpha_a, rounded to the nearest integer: -11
